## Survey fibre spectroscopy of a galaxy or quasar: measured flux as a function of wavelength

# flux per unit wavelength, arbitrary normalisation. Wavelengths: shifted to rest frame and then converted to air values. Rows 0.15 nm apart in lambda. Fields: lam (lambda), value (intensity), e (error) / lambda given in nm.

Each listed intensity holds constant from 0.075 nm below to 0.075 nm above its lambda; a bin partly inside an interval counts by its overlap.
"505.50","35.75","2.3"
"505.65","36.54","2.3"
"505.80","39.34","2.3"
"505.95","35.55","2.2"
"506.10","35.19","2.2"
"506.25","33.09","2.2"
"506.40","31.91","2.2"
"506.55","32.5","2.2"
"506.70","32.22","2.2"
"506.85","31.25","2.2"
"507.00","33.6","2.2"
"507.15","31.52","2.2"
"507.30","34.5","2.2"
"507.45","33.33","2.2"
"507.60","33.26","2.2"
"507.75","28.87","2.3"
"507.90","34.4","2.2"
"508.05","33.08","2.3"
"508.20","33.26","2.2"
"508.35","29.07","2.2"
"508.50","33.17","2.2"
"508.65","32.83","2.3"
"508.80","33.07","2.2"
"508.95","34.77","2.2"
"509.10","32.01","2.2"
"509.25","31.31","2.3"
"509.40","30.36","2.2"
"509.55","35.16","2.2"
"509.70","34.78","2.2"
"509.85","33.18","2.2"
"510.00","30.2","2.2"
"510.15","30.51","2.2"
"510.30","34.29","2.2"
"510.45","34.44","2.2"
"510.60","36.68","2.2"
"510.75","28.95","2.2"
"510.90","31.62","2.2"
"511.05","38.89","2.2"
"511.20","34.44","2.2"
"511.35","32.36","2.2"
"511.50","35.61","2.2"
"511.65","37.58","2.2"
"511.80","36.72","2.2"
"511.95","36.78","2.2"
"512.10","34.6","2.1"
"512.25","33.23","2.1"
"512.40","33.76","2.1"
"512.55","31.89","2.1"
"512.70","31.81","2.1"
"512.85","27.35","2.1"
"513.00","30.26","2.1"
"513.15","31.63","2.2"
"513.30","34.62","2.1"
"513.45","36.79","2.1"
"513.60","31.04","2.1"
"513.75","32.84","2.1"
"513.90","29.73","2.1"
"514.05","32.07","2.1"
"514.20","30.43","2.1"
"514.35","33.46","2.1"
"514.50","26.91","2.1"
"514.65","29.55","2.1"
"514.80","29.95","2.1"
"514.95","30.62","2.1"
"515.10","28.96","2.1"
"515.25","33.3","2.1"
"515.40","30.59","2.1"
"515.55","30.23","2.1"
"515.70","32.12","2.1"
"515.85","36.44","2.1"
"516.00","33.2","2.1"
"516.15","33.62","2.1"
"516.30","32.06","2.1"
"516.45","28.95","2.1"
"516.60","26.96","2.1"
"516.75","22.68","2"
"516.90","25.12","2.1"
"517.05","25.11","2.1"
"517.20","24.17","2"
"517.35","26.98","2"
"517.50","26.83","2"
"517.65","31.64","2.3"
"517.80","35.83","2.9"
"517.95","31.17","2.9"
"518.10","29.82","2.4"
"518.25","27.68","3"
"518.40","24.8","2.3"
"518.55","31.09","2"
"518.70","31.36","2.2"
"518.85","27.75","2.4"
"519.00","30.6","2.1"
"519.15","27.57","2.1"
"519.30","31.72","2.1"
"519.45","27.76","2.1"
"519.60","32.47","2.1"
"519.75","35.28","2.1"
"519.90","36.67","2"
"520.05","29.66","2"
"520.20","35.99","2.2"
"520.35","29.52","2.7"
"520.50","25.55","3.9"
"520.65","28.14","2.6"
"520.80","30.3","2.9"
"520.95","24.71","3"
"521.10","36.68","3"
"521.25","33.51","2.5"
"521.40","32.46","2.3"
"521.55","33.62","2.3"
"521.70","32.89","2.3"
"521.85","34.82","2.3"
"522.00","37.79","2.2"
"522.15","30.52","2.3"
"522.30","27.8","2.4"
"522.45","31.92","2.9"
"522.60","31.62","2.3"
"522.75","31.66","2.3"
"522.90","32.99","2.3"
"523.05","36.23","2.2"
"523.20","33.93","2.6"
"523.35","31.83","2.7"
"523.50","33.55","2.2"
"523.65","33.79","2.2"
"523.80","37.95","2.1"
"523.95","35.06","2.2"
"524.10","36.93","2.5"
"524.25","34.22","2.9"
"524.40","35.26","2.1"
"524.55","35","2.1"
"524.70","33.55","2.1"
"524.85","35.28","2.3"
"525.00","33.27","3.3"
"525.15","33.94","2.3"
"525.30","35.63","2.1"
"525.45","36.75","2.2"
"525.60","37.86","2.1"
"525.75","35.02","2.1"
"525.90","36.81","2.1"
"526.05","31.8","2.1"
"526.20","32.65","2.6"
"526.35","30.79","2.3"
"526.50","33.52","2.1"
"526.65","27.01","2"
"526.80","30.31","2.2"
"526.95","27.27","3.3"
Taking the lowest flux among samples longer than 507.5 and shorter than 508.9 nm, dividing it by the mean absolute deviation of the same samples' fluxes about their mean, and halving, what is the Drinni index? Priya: 10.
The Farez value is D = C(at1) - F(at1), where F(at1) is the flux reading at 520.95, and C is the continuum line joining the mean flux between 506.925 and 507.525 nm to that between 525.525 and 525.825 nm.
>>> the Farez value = 10.9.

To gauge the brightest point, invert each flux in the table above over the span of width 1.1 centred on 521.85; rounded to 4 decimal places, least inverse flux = 0.0265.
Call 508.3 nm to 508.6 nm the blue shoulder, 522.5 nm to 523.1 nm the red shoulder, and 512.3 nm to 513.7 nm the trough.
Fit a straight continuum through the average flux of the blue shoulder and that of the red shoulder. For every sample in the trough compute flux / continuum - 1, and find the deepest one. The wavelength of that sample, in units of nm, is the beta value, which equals 512.85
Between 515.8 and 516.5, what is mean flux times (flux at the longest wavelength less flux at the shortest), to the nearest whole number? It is -246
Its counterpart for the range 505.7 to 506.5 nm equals -260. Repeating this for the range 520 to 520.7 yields -45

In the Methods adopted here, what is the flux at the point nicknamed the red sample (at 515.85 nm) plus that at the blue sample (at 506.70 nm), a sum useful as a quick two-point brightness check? 68.7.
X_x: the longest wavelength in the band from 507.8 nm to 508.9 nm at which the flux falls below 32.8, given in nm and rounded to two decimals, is 508.35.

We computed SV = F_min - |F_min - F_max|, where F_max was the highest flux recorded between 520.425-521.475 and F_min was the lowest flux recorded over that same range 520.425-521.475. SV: 12.7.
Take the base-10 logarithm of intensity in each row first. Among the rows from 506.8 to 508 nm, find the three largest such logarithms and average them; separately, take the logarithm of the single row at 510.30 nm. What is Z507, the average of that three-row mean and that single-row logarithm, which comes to 1.53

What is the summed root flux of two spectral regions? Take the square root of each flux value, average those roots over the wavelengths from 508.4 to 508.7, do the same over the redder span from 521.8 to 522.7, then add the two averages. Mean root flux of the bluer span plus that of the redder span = 11.4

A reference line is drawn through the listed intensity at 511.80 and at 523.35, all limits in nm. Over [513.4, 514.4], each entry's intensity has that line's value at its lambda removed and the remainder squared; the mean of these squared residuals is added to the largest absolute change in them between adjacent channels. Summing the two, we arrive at 45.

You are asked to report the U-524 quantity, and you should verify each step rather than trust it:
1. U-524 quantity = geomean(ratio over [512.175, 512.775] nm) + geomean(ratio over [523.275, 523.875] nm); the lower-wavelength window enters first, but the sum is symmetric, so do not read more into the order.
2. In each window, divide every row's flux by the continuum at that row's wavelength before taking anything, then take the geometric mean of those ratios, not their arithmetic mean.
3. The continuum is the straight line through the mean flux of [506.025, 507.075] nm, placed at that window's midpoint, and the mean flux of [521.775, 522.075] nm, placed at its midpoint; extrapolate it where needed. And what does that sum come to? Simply 1.89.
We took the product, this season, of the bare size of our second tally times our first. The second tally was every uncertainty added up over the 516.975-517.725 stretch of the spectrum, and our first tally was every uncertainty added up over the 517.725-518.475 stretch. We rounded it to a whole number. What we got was 140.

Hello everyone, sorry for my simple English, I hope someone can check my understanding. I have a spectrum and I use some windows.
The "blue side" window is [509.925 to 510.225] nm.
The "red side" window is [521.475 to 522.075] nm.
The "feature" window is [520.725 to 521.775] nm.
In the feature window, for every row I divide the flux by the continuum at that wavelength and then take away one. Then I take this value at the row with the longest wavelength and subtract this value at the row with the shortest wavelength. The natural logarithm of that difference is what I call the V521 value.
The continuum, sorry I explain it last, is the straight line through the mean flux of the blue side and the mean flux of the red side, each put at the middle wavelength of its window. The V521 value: -2.72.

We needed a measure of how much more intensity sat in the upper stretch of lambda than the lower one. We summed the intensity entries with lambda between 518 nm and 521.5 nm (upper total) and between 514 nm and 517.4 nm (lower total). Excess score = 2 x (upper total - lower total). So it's 35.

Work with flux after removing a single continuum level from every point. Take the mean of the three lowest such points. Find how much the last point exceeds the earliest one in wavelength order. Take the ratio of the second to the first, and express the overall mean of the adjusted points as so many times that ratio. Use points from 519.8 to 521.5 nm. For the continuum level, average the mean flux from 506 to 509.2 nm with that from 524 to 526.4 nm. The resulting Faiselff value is -4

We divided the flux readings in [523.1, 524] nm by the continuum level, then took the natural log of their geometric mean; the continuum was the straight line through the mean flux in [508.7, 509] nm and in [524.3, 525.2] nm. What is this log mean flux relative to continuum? -0.001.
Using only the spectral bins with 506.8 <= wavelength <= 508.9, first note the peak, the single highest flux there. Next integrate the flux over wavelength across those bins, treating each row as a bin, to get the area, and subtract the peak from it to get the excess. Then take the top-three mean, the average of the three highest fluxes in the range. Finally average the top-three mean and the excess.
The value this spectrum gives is 34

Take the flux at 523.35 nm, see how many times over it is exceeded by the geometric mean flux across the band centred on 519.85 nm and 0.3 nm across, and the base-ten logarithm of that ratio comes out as 0.053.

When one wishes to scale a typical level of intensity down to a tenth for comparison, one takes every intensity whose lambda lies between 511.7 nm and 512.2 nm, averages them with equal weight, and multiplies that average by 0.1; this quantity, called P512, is 3.6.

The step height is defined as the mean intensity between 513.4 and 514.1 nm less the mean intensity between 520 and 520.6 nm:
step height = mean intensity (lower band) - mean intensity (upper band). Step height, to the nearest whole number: 2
